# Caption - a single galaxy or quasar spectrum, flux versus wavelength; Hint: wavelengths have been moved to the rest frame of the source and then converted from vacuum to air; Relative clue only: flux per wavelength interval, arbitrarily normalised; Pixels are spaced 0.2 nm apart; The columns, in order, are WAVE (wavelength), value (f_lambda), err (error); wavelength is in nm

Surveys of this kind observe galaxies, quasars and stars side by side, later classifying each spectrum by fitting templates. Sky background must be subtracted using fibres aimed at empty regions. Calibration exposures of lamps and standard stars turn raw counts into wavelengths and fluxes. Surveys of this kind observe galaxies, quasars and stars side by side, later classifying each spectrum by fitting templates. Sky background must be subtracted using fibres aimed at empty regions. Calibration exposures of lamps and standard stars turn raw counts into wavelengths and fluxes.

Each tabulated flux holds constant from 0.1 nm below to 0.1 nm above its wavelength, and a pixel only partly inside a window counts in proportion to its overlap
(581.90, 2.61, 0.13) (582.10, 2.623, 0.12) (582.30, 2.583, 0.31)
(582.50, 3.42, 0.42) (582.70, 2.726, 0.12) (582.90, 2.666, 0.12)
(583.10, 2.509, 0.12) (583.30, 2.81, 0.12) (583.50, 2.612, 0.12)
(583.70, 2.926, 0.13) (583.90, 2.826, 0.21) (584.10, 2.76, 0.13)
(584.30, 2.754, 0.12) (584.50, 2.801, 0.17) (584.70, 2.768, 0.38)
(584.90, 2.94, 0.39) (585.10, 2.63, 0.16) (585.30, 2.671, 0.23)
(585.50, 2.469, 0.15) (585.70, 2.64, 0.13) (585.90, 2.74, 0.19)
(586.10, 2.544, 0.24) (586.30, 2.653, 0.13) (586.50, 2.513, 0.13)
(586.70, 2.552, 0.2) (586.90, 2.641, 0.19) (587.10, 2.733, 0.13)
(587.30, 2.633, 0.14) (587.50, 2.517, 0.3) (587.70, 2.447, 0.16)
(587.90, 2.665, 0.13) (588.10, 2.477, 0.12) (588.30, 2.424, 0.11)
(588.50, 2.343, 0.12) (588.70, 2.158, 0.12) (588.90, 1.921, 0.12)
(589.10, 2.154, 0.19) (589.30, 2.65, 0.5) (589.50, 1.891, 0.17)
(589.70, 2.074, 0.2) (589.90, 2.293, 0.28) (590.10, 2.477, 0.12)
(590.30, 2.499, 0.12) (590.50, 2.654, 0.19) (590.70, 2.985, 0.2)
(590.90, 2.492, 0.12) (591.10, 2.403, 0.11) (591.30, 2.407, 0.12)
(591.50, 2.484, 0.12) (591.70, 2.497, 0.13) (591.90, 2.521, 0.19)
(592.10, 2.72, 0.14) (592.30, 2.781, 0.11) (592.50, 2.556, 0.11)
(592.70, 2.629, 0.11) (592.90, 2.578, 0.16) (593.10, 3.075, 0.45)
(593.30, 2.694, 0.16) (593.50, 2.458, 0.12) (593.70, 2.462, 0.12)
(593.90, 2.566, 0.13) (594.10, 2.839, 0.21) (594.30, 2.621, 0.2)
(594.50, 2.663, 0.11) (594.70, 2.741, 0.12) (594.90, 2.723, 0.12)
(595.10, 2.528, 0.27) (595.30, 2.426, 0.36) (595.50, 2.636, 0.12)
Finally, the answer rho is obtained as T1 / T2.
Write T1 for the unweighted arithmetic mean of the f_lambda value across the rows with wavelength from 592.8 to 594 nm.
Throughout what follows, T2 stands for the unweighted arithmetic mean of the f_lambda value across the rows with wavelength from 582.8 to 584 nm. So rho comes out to 0.97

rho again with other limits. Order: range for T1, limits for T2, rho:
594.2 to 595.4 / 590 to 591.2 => 1.01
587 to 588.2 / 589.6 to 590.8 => 1.03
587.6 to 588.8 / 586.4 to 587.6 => 0.93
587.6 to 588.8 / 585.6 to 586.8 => 0.93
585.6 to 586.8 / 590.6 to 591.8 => 1.02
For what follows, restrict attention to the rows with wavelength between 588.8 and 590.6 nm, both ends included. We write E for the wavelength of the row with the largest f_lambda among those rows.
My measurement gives 590.50 nm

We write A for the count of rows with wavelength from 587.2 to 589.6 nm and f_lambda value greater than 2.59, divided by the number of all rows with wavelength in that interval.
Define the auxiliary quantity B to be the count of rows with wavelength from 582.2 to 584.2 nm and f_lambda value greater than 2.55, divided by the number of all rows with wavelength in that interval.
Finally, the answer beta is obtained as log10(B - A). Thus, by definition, -0.19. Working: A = 0.25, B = 0.90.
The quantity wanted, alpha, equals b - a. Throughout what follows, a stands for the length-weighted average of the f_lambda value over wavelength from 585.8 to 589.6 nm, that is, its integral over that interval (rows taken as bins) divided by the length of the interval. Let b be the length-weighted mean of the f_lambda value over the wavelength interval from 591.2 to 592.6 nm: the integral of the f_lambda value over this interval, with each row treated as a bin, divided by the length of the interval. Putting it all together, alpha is 0.11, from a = 2.46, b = 2.57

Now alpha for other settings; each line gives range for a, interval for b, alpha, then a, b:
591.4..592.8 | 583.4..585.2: 0.18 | 2.60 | 2.78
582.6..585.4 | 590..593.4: -0.13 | 2.74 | 2.61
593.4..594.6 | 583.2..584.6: 0.18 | 2.60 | 2.78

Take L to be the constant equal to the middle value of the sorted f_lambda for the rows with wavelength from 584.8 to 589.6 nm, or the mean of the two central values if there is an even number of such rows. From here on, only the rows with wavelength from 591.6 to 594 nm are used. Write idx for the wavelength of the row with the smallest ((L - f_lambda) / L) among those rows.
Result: 593.10 nm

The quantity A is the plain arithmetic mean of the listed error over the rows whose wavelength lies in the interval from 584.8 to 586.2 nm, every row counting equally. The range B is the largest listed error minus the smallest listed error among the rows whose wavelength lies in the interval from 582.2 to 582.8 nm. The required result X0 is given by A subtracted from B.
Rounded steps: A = 0.21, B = 0.30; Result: 0.09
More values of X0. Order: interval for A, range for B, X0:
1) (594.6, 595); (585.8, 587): -0.01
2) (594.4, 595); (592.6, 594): 0.22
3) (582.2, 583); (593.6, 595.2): -0.08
